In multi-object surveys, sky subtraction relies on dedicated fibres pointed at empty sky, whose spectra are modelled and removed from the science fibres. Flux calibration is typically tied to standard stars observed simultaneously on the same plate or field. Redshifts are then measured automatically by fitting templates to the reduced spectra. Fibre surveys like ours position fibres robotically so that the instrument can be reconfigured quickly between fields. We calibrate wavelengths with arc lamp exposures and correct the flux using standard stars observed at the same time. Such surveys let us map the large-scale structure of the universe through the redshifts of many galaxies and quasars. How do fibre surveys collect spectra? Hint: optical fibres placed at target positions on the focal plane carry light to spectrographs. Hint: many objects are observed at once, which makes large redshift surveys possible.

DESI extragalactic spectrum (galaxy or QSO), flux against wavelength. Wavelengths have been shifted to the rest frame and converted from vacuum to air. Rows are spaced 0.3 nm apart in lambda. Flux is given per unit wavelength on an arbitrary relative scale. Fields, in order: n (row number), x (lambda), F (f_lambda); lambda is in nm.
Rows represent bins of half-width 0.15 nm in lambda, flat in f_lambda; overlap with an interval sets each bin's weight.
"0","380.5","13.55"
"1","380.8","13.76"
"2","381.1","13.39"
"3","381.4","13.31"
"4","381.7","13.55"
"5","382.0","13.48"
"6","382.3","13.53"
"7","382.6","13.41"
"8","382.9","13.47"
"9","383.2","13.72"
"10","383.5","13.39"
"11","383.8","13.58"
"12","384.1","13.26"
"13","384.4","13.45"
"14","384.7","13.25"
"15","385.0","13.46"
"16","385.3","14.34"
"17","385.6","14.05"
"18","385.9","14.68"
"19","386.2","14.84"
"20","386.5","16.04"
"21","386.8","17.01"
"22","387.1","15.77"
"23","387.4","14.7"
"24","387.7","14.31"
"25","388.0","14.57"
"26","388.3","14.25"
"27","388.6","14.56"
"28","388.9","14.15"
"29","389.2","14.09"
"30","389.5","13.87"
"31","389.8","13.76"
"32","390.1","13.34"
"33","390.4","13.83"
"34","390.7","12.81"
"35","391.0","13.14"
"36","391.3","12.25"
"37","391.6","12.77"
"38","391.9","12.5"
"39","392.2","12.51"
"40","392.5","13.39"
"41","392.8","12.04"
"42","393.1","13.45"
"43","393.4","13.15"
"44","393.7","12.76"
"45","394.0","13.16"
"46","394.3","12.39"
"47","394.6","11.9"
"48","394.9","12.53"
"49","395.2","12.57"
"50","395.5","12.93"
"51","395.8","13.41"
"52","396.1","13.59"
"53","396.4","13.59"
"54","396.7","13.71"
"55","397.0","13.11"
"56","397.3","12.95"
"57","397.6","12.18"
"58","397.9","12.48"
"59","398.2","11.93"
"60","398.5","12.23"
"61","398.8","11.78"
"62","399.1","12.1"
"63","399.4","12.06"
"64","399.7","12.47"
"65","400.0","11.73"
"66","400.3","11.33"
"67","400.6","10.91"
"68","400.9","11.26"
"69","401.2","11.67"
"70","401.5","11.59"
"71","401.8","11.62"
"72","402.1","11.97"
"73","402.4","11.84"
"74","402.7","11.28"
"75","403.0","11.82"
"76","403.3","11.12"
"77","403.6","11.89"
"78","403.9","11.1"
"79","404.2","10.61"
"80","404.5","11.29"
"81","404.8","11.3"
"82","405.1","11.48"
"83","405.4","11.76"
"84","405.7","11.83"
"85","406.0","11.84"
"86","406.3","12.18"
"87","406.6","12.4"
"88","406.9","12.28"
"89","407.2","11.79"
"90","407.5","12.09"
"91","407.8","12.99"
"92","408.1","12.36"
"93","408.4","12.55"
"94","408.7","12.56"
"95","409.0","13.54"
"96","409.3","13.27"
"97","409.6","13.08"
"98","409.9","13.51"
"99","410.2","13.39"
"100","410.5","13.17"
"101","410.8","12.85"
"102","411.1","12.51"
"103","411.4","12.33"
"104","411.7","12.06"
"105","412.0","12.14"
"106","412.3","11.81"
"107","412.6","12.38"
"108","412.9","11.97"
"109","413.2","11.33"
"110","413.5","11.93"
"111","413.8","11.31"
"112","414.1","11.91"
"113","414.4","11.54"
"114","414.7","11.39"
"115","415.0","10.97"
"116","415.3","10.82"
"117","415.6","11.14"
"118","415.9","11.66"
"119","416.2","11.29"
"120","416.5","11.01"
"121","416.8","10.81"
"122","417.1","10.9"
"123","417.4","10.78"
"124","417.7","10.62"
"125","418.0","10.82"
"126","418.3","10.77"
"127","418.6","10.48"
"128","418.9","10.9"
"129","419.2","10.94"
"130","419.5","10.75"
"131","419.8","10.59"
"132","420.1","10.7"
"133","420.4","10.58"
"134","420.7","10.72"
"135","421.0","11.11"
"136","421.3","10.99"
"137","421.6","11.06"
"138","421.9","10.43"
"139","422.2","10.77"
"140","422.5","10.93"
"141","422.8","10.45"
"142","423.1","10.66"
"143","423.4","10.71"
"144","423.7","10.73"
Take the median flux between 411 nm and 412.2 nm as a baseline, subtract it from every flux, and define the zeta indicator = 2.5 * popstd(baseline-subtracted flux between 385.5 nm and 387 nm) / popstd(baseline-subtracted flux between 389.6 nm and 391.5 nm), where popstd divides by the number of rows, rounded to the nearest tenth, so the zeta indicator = 4.9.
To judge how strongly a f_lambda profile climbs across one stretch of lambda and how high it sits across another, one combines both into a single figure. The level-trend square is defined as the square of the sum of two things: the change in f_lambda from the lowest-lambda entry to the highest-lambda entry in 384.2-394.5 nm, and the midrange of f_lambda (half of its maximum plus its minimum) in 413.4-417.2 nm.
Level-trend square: 106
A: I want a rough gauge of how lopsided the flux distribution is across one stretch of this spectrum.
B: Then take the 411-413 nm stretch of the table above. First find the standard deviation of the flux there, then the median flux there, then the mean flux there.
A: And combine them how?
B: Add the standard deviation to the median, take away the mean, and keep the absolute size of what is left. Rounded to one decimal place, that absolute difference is 0.2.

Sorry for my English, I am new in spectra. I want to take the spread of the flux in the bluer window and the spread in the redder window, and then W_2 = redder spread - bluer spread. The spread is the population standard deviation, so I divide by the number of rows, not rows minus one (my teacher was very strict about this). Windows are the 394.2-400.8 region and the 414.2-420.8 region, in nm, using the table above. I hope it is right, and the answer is -0.4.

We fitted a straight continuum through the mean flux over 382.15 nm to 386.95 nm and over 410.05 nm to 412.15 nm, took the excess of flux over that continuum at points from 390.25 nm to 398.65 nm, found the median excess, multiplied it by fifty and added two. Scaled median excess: -41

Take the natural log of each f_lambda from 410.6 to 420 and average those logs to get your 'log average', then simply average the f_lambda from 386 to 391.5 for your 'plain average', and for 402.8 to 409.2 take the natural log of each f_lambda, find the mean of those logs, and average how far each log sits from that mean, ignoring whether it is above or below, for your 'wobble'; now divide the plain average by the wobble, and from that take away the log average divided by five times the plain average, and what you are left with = 329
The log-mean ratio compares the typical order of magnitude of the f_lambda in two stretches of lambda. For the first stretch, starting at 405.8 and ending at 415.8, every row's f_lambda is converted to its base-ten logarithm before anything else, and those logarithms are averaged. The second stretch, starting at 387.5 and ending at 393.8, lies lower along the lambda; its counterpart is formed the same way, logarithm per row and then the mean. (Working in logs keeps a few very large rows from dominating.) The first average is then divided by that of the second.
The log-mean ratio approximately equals 0.96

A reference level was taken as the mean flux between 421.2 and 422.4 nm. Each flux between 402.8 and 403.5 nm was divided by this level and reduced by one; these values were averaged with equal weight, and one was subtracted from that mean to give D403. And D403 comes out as -0.94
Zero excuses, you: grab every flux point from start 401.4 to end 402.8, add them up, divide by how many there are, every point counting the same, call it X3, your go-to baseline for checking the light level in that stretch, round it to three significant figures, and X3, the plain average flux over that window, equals 11.7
